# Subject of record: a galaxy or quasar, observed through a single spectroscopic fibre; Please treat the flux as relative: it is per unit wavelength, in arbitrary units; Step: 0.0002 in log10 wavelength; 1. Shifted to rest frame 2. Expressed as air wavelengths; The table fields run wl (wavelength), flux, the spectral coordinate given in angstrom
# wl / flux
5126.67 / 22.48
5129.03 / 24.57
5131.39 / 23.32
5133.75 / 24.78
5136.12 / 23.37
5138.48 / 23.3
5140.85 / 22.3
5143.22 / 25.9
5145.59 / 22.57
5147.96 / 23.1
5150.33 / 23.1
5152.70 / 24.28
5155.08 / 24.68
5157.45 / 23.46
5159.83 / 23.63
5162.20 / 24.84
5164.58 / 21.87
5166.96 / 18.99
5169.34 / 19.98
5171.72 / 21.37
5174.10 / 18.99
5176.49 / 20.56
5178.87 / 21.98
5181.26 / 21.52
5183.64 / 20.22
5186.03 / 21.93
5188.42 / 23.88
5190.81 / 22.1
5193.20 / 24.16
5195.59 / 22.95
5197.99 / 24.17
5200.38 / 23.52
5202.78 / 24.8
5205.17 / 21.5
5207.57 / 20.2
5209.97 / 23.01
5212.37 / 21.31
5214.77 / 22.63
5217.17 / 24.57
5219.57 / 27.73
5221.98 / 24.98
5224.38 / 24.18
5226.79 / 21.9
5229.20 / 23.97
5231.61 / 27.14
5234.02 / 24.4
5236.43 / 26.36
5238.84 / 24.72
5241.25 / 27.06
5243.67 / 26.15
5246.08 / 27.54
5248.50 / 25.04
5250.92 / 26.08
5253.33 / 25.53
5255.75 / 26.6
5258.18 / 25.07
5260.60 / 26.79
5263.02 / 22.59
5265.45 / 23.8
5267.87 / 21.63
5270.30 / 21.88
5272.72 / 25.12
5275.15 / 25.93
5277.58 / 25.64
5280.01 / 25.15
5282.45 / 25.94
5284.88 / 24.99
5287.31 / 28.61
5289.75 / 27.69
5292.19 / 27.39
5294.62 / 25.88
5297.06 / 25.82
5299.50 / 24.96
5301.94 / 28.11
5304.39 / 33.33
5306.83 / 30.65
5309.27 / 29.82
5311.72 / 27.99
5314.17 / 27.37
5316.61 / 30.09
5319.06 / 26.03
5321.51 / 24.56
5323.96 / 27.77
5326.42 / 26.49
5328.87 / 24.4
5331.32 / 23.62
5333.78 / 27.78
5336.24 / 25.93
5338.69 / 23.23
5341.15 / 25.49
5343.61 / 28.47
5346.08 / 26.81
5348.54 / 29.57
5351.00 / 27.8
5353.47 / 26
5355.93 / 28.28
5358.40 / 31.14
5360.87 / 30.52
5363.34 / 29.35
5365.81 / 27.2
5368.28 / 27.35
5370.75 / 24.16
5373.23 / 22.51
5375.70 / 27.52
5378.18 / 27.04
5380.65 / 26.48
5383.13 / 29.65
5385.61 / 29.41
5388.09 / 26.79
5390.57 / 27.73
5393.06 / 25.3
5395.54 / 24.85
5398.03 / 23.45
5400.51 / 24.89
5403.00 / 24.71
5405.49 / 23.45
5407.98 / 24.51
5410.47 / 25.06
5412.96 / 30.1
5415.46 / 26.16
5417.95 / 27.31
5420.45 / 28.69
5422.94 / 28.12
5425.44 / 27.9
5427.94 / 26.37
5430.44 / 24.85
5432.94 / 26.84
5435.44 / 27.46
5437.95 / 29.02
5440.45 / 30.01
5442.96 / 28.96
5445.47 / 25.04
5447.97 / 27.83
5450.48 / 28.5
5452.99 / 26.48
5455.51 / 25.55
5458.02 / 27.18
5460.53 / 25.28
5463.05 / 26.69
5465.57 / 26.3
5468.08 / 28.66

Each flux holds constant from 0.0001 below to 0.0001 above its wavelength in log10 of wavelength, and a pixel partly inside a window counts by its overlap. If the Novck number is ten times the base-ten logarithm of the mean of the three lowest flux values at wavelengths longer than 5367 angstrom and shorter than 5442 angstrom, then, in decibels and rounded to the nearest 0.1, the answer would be 13.6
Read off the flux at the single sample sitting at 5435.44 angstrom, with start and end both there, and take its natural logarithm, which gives 3.31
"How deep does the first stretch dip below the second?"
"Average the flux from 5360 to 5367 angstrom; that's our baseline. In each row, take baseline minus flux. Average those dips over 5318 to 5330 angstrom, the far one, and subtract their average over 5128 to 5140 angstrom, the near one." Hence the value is -2.0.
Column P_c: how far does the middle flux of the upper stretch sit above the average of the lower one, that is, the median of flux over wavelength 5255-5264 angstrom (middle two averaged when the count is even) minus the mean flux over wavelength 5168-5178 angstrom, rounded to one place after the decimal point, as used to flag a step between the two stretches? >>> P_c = 5.6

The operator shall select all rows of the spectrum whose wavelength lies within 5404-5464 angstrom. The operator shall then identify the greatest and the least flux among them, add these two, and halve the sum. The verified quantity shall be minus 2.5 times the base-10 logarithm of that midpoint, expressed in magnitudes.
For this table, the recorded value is -3.57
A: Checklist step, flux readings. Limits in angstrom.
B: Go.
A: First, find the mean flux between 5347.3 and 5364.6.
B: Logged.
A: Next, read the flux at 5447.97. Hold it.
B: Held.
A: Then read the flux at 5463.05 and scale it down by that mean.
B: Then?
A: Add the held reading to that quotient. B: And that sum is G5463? 28.8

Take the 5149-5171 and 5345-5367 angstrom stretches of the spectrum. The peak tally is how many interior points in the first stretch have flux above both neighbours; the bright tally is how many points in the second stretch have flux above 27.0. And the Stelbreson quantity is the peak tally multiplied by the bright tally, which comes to 14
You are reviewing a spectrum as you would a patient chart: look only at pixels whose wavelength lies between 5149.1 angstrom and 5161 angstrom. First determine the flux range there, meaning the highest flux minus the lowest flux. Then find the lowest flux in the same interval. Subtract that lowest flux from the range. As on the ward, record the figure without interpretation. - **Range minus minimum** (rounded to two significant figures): -22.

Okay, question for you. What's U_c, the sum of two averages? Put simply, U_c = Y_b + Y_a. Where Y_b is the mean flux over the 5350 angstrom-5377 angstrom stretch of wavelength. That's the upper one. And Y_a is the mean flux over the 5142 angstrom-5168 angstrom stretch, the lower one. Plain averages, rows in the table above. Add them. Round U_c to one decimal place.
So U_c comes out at 50.8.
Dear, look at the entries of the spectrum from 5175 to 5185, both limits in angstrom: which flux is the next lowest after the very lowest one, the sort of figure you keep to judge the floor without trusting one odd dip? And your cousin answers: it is 20.56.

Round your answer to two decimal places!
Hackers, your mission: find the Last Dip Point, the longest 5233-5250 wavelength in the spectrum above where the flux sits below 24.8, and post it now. 5238.84 angstrom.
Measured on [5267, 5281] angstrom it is 5270.30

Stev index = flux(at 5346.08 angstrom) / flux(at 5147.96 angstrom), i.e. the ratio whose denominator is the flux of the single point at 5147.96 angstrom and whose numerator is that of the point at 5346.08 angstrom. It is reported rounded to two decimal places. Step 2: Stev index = 1.16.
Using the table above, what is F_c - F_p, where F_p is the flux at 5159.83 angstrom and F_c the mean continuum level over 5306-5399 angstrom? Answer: 3.4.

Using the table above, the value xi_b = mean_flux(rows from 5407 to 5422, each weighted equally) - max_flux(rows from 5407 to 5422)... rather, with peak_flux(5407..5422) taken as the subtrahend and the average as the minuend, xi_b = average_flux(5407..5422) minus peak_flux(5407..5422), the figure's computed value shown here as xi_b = -3.1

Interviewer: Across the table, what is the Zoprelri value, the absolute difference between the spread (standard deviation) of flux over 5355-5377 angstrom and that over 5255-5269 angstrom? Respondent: 0.7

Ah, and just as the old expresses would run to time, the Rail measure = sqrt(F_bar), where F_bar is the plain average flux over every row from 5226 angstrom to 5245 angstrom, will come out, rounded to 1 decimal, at 5.0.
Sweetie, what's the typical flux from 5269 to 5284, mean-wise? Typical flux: 24.9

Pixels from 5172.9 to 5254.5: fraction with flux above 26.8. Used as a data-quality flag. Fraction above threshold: 0.1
